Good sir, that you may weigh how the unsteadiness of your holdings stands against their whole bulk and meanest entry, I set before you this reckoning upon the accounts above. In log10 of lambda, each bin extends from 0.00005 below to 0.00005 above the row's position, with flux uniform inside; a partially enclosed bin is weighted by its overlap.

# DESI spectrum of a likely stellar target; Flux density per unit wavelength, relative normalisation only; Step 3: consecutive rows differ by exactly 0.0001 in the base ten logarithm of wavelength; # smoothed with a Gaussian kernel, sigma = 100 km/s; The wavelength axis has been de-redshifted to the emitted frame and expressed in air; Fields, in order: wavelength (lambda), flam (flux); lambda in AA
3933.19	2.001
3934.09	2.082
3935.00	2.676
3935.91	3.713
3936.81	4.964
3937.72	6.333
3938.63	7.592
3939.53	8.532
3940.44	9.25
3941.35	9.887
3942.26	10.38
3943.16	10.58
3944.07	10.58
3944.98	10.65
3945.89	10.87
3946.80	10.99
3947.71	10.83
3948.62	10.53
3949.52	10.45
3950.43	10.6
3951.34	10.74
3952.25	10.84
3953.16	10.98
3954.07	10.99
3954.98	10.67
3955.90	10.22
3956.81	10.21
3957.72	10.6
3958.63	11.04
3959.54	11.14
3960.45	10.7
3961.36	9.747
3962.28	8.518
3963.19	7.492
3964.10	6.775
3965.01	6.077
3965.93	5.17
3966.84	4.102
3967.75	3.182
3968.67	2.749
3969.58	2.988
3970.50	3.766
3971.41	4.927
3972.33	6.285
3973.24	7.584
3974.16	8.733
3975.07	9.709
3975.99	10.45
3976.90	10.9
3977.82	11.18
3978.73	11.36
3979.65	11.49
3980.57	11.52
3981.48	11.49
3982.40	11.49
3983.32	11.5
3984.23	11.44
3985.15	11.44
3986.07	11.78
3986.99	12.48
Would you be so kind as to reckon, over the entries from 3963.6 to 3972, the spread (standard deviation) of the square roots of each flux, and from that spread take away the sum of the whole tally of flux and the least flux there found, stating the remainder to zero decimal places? -42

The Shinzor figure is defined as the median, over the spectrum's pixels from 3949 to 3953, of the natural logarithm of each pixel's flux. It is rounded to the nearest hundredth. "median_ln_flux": 2.37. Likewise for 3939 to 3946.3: 2.35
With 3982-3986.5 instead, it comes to 2.44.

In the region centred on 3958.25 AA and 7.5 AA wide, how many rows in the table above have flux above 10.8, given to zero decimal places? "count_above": 2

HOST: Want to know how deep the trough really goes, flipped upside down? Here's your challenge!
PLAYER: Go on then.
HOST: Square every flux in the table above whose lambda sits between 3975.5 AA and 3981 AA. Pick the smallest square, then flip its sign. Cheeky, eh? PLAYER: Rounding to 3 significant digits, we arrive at -109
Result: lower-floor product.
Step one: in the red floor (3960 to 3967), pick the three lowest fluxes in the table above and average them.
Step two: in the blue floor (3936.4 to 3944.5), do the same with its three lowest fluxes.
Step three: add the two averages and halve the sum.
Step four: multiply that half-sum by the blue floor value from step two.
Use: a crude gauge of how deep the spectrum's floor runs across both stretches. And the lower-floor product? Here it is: 36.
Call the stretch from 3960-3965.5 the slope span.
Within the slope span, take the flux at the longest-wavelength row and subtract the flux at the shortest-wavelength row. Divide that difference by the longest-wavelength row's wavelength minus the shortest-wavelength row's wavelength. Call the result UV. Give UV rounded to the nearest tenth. -1.0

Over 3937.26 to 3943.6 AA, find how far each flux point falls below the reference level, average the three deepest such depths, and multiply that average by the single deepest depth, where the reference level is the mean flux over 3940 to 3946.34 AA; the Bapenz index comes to 11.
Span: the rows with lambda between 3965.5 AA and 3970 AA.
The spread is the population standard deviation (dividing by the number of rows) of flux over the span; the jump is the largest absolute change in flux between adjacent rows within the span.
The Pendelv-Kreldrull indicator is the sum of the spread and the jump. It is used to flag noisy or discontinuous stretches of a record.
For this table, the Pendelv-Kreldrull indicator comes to 2.0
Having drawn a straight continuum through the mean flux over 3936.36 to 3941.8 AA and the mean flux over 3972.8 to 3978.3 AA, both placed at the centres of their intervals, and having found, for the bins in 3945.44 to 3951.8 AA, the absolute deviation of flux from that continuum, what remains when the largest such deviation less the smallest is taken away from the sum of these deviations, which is 16.3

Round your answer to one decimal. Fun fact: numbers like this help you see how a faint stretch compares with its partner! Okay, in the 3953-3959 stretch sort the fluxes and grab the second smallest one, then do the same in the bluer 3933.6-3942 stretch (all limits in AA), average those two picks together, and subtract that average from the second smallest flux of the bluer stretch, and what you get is -3.8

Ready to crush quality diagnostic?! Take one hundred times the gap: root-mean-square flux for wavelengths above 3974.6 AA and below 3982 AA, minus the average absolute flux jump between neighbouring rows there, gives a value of 1077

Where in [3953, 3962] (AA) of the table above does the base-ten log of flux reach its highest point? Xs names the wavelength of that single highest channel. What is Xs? 3959.54 AA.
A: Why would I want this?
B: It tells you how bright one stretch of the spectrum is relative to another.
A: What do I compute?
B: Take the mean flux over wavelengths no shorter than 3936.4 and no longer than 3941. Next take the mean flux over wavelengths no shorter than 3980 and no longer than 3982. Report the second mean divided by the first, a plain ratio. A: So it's 1.6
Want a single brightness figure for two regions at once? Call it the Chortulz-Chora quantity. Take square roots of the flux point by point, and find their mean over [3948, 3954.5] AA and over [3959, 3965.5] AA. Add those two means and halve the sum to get 3.10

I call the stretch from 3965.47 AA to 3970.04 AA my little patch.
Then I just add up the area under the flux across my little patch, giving 17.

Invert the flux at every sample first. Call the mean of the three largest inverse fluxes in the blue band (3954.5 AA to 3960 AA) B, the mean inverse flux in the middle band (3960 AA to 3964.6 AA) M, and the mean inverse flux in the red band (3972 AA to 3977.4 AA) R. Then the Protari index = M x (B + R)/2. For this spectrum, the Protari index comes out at 0.0126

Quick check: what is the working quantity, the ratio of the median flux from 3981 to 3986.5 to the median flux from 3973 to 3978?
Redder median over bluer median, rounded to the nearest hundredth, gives 1.14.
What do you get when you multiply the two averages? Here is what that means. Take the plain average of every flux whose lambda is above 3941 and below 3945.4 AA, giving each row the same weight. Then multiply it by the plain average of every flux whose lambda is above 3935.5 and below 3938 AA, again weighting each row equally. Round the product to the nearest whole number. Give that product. 52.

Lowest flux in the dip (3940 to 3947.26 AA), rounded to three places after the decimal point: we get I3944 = 9.250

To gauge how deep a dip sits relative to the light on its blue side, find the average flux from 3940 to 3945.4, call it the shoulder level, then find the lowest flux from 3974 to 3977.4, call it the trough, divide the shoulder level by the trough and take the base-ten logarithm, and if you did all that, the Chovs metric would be 0.1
